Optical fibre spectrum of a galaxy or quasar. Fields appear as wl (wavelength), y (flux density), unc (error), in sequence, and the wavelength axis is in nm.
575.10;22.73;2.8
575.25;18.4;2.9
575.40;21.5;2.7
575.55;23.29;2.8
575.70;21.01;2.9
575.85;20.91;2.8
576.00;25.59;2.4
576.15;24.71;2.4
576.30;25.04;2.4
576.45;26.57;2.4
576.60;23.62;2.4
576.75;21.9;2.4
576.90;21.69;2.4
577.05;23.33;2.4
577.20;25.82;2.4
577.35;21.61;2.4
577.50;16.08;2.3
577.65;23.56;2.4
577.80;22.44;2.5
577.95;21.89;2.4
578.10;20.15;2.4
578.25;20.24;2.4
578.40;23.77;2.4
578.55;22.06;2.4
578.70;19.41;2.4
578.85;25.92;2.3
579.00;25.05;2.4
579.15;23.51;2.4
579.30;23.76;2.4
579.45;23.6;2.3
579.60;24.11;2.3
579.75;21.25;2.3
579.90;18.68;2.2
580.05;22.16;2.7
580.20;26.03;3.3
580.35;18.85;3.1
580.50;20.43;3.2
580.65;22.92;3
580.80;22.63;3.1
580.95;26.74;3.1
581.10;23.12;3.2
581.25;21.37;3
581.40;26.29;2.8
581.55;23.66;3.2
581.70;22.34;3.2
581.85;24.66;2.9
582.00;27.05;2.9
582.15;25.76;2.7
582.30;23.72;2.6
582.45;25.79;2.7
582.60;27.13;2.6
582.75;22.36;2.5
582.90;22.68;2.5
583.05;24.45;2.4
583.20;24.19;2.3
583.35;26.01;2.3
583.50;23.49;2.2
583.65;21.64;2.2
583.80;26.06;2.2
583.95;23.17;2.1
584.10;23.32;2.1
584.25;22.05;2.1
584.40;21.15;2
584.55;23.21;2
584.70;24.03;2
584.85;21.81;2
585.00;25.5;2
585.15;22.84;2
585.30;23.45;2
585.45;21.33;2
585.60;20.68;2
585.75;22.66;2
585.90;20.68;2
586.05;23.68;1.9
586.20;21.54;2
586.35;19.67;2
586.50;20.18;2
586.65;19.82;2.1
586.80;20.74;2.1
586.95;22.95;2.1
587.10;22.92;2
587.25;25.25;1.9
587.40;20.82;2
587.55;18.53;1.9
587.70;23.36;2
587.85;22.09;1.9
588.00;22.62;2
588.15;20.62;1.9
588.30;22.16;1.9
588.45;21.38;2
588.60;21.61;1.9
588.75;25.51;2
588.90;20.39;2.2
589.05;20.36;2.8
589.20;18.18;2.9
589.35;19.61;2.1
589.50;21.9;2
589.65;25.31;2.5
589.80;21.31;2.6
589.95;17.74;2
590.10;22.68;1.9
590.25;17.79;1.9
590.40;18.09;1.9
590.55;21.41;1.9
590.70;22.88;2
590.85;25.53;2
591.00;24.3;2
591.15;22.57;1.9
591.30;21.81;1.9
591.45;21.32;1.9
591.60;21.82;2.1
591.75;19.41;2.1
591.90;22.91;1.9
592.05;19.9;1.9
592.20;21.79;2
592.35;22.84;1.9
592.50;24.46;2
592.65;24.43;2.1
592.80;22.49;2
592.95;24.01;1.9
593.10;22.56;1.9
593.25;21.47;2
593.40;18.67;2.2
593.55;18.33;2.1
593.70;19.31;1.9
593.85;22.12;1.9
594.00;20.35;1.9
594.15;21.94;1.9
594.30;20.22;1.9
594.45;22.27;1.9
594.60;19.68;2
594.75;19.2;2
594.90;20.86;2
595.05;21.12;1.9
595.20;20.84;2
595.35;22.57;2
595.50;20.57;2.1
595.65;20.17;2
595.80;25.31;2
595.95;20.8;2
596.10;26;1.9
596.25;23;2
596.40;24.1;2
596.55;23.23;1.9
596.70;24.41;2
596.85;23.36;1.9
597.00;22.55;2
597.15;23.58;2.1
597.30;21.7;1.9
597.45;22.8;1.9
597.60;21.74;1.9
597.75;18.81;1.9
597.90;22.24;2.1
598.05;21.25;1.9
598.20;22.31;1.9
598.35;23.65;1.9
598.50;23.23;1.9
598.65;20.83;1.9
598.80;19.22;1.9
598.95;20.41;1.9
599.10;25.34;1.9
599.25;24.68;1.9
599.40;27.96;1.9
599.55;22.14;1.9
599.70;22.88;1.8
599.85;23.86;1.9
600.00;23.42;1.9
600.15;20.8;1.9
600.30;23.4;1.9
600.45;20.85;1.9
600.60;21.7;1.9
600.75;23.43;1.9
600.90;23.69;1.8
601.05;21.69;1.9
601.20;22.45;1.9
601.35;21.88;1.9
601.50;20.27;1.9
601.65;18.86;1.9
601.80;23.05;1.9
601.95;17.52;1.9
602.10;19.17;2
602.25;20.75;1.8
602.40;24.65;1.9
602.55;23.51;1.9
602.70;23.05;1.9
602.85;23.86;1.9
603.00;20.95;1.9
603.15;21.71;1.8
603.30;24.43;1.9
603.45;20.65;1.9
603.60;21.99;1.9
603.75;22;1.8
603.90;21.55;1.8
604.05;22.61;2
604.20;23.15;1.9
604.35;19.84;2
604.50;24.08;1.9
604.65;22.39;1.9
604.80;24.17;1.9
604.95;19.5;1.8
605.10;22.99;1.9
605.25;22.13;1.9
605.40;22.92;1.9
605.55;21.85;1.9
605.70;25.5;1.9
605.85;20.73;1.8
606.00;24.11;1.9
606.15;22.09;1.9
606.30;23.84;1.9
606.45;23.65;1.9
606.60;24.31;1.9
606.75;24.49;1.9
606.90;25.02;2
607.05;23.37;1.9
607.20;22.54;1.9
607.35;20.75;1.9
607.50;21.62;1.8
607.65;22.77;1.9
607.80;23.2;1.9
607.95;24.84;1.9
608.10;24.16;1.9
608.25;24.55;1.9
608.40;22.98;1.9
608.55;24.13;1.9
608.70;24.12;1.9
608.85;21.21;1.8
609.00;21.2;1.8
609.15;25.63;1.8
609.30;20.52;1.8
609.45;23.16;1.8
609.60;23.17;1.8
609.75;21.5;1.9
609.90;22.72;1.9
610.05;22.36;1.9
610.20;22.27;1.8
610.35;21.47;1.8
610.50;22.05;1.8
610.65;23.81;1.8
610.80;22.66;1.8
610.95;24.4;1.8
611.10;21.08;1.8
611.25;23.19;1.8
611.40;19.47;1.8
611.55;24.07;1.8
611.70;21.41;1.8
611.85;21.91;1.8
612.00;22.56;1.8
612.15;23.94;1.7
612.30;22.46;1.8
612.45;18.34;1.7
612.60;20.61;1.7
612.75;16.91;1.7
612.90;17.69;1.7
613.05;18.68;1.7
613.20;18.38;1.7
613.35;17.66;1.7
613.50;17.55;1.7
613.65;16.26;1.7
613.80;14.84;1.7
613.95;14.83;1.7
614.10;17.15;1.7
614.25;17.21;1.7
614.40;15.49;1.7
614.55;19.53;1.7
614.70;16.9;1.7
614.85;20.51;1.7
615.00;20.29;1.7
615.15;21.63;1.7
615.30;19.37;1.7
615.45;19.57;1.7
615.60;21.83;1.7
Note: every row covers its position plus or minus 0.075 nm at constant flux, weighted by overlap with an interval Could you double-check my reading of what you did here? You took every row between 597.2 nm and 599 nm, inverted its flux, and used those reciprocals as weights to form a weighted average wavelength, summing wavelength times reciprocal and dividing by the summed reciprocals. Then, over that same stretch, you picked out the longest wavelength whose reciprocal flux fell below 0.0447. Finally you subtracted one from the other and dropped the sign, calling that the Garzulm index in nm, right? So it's 0.37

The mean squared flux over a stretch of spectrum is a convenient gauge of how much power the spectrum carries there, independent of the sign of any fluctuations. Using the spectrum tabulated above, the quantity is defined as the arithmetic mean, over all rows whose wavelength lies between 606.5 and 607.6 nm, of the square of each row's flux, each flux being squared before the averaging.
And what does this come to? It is 538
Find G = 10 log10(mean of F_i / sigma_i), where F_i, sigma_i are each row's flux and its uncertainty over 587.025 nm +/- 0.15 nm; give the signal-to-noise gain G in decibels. 10.5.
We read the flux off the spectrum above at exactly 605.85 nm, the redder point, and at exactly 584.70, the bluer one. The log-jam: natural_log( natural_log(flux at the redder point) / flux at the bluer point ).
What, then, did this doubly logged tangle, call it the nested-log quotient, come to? -2.07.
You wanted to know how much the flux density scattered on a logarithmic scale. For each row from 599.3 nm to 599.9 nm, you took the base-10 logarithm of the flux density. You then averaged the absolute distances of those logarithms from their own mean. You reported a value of 0.0322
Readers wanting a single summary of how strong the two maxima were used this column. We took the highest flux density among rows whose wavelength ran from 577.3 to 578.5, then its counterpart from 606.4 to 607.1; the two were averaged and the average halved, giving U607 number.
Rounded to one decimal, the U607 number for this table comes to 12.2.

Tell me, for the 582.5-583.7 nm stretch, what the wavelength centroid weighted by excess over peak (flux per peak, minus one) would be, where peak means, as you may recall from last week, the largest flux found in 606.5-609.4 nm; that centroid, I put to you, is 583.26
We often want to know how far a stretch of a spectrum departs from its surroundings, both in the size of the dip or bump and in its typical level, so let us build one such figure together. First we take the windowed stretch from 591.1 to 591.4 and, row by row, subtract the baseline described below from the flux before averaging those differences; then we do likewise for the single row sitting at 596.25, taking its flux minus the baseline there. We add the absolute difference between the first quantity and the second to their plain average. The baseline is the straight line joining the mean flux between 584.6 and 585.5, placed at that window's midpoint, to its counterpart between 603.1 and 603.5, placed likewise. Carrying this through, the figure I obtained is 0.9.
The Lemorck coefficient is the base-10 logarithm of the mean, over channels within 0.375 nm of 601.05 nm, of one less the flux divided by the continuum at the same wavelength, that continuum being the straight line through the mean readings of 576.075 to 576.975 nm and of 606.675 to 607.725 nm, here -1.7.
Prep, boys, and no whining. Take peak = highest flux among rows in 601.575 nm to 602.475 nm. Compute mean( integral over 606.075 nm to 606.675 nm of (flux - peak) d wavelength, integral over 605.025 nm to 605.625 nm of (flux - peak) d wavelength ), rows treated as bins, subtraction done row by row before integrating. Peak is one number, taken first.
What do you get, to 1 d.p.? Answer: -1.0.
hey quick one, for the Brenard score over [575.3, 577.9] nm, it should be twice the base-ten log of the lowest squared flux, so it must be 4.83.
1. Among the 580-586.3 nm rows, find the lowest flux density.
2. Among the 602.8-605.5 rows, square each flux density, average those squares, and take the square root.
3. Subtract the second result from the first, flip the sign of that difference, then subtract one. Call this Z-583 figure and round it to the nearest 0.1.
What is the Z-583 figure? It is 2.5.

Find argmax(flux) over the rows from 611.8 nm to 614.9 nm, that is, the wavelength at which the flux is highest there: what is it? 612.15 nm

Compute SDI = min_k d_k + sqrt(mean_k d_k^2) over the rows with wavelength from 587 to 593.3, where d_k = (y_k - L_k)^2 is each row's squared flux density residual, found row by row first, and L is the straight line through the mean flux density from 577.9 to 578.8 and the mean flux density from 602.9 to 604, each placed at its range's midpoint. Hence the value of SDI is 7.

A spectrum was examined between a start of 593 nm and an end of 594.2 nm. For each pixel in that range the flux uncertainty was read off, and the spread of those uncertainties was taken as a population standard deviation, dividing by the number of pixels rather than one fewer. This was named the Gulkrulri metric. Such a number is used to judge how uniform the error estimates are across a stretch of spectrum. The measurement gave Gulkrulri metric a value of 0.109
